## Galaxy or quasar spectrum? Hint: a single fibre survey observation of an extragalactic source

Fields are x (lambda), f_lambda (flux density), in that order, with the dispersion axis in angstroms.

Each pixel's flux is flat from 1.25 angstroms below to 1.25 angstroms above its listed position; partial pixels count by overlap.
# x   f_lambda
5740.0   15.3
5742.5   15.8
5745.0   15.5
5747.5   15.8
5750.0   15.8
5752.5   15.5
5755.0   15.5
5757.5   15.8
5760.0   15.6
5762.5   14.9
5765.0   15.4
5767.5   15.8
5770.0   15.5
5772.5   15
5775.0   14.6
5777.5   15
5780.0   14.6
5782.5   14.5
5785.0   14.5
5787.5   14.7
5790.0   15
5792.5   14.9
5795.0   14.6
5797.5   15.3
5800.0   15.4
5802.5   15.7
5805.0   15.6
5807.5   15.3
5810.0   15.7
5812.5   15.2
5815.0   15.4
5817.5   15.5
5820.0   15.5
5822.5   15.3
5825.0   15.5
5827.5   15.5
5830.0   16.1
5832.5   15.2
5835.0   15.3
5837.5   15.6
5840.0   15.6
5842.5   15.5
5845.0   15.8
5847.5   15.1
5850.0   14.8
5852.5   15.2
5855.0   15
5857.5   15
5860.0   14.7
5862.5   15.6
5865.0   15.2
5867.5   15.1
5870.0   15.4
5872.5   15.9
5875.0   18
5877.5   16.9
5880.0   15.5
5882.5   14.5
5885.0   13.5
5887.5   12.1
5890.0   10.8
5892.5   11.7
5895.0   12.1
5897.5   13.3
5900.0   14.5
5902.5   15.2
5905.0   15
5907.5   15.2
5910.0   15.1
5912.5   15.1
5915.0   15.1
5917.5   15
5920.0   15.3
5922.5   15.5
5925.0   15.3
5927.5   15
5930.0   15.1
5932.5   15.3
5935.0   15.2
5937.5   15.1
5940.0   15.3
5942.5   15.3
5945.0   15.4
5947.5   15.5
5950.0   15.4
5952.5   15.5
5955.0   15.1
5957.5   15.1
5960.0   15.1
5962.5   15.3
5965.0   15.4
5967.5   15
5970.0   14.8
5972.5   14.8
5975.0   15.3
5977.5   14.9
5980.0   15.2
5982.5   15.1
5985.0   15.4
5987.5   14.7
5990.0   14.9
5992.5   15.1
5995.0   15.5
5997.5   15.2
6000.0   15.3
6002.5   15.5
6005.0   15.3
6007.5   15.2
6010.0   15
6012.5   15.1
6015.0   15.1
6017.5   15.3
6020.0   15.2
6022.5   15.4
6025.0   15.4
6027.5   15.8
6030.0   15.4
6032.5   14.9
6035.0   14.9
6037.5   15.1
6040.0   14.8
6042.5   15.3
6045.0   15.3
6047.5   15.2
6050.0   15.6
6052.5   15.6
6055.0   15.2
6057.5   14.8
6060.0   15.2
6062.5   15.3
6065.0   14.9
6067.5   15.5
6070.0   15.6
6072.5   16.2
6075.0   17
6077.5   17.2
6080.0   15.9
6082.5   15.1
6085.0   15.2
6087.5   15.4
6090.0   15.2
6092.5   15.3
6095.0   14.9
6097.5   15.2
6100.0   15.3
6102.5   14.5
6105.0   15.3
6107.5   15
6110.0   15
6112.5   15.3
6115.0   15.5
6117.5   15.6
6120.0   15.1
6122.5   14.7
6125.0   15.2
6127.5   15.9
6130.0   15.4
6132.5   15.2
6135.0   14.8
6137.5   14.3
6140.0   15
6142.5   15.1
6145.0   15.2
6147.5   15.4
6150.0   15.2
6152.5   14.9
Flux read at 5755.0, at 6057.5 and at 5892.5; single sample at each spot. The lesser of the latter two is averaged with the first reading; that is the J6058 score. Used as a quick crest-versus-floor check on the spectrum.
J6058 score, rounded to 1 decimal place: 13.6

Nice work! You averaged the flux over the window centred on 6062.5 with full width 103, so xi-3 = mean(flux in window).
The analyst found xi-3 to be 15.3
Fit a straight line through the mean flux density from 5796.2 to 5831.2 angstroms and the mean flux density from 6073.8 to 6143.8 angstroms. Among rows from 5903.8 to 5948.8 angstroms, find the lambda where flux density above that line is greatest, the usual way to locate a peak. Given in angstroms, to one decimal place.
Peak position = 5947.5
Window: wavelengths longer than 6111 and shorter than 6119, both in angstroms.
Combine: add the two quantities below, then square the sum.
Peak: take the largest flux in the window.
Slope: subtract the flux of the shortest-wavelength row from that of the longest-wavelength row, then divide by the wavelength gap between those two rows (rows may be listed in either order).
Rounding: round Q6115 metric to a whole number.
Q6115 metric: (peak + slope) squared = 245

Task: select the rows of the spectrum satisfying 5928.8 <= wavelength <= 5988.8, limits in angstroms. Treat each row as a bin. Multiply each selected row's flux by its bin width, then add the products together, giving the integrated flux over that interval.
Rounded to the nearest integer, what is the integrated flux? 911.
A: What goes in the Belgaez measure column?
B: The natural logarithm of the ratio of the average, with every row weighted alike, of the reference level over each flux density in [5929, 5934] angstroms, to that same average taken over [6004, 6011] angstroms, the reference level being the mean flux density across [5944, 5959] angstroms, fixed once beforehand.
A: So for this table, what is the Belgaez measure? -0.002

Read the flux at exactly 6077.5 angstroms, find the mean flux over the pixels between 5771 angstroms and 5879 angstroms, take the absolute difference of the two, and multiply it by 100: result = 187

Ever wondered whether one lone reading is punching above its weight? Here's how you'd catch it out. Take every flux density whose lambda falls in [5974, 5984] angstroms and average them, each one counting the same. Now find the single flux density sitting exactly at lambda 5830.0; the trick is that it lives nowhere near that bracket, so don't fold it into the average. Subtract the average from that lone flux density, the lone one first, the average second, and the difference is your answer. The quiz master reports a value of 1.0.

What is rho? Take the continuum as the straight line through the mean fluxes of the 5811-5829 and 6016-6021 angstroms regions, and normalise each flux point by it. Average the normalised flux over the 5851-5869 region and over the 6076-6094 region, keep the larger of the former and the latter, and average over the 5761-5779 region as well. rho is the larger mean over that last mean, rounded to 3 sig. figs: 1.05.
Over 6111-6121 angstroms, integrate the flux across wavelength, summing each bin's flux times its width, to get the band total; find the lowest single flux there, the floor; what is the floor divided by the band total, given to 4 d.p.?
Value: 0.0982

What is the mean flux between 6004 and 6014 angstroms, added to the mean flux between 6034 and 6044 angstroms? 30.2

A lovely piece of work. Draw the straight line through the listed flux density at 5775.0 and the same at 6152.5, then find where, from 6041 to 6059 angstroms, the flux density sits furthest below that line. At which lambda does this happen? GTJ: 6057.5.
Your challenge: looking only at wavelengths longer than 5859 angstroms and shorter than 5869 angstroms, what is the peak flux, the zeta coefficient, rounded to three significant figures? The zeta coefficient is 15.6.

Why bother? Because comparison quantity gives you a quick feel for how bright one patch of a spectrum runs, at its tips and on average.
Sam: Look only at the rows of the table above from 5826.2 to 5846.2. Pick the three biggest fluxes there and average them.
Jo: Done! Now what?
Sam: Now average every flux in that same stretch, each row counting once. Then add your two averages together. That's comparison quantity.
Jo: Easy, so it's 31.4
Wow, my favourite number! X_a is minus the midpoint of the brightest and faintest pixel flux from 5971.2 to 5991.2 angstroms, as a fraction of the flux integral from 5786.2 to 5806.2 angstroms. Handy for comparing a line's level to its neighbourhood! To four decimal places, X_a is -0.0497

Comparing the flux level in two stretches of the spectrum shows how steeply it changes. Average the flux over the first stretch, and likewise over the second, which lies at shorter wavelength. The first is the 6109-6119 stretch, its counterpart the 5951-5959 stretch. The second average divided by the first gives 0.99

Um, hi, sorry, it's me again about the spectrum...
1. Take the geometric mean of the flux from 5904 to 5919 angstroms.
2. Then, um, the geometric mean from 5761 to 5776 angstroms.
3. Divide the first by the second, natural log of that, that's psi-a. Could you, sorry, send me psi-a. -0.01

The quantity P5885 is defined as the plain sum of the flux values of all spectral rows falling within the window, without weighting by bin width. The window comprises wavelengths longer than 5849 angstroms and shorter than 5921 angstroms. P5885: 426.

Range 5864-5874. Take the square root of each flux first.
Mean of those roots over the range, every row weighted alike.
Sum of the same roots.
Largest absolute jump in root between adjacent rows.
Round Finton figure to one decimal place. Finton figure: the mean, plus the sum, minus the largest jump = 19.6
